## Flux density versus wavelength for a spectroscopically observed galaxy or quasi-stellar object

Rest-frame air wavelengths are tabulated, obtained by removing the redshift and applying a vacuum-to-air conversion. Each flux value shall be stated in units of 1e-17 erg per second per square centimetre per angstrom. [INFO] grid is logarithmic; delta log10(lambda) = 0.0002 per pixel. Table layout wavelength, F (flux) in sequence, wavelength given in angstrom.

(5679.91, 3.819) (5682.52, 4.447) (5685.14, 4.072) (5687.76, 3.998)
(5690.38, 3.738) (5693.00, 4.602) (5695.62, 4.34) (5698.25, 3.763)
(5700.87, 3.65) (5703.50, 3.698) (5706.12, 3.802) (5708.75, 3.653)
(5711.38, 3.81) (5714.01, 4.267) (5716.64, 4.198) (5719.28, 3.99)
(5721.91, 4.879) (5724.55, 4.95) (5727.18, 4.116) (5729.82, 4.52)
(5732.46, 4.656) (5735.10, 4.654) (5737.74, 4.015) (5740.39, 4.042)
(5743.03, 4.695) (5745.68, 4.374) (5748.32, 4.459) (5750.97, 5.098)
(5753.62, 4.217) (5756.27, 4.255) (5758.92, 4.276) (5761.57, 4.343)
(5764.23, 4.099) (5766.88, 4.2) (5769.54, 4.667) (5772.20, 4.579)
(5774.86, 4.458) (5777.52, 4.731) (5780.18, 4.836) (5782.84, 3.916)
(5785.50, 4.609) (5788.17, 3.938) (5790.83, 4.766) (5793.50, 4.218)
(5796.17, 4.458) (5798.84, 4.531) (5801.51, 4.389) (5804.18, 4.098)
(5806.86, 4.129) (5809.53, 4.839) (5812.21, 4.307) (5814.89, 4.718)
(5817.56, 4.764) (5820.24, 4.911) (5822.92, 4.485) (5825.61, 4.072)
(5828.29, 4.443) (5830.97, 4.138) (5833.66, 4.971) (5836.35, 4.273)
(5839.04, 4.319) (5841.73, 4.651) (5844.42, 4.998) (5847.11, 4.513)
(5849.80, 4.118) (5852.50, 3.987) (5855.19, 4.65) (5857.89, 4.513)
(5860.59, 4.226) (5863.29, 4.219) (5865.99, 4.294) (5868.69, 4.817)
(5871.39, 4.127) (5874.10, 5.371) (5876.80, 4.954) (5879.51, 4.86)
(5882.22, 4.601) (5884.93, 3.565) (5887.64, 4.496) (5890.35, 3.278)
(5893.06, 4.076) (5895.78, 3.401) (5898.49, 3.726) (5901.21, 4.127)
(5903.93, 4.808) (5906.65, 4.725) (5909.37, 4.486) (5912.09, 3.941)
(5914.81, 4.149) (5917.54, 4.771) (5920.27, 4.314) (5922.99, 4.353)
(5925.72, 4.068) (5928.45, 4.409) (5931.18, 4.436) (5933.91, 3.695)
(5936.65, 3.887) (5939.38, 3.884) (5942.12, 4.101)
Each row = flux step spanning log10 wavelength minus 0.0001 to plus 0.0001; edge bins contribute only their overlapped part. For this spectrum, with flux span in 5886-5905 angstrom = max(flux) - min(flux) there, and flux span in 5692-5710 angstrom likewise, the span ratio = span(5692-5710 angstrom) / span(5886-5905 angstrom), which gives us 0.62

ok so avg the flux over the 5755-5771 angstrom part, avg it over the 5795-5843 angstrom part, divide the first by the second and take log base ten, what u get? -0.016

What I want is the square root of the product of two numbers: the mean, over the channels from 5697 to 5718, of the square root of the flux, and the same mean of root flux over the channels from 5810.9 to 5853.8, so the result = 2.04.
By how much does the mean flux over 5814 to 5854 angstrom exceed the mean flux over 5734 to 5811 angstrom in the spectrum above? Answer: 0.08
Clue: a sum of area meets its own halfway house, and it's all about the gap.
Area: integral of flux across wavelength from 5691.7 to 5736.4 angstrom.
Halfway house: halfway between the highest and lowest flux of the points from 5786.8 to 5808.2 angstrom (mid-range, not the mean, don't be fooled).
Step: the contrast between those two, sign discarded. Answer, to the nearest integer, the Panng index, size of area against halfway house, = 184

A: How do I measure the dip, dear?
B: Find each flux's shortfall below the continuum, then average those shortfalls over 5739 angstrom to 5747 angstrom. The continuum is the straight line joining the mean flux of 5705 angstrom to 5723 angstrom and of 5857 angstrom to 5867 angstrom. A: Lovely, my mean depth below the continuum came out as -0.24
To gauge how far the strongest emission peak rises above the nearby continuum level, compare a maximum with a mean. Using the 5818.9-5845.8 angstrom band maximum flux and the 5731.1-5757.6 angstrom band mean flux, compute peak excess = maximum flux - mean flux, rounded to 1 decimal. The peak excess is 0.6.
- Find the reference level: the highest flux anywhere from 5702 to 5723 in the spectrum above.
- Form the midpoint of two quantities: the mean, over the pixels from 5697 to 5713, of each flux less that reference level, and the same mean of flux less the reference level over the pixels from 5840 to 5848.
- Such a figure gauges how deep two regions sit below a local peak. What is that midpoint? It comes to -0.65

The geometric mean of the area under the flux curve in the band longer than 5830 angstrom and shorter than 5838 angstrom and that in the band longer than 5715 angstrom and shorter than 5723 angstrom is 35.2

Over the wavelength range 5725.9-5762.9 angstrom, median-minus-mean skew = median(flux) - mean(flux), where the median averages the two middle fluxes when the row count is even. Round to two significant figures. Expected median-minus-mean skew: -0.050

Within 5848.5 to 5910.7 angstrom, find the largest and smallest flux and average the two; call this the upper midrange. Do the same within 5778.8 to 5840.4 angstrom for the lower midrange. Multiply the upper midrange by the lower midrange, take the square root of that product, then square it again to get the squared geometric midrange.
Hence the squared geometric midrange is 19.2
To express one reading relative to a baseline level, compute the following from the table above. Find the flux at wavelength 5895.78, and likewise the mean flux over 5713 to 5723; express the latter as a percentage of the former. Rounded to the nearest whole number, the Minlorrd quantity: 127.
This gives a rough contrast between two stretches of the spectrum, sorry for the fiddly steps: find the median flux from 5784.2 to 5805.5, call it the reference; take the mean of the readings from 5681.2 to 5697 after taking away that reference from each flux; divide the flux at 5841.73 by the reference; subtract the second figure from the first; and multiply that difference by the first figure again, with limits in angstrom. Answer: 0.3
